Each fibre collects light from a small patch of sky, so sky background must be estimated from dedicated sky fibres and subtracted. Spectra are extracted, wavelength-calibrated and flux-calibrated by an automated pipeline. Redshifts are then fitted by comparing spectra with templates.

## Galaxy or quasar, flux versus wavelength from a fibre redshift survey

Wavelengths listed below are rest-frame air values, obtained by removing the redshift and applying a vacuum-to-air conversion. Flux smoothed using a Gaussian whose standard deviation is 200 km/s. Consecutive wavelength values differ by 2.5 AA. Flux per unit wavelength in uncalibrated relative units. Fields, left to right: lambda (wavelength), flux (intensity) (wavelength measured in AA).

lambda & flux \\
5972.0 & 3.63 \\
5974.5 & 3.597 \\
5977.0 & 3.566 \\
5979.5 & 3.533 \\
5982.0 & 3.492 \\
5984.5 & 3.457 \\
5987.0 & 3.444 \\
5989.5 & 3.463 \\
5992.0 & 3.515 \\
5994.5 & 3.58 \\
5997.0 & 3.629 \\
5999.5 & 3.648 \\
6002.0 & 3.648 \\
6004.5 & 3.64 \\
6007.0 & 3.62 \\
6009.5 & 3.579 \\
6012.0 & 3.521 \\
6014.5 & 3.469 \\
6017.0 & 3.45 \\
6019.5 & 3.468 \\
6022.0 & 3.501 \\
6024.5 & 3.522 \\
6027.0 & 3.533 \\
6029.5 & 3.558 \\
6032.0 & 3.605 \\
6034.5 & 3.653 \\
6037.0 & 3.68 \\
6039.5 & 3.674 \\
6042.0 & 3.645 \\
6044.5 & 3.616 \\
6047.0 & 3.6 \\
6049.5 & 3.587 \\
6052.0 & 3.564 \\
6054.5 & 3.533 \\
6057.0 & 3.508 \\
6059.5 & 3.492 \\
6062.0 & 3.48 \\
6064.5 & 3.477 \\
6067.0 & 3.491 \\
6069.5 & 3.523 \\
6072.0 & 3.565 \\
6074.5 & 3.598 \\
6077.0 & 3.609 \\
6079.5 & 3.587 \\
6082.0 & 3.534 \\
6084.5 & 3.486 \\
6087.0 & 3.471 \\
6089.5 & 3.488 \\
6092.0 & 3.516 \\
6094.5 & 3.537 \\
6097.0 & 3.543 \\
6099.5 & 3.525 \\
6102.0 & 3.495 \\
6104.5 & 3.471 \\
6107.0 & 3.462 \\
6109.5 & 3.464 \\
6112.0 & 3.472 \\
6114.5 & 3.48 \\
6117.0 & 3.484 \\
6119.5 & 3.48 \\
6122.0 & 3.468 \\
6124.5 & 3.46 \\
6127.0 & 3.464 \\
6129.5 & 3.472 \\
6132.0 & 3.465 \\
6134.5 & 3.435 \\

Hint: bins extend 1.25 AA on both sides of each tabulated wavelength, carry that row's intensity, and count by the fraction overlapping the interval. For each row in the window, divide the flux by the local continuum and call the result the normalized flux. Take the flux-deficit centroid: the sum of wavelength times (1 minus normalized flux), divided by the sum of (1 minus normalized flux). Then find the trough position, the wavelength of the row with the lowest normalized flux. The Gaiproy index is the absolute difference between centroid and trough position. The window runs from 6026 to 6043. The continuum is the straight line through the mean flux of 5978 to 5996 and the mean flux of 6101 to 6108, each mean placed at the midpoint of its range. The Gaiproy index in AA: 9.3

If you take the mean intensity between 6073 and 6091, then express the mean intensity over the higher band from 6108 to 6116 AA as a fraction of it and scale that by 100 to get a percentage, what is 98.1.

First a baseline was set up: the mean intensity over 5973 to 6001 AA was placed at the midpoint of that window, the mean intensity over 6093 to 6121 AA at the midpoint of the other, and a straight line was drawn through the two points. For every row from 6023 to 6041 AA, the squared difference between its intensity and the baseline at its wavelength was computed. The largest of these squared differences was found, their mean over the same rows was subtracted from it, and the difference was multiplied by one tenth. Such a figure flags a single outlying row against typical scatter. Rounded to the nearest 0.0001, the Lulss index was 0.0015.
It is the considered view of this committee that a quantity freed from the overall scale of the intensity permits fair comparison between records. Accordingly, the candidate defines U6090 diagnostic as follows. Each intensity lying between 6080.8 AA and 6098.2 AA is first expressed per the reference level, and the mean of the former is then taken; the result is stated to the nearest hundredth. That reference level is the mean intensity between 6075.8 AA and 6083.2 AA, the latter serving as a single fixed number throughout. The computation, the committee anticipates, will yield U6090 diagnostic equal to 0.98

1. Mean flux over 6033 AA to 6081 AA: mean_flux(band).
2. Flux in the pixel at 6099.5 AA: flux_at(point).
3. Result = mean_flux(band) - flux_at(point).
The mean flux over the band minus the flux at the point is 0.048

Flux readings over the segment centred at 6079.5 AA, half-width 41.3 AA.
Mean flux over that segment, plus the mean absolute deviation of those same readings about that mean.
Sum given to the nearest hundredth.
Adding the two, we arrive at 3.58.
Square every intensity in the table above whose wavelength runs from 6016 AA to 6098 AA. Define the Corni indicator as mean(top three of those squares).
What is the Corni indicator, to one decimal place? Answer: 13.5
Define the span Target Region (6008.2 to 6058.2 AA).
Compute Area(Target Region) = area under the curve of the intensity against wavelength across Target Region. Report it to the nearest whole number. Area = 178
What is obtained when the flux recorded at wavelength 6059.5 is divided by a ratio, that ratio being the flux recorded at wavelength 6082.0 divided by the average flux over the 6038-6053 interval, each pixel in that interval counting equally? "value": 3.57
